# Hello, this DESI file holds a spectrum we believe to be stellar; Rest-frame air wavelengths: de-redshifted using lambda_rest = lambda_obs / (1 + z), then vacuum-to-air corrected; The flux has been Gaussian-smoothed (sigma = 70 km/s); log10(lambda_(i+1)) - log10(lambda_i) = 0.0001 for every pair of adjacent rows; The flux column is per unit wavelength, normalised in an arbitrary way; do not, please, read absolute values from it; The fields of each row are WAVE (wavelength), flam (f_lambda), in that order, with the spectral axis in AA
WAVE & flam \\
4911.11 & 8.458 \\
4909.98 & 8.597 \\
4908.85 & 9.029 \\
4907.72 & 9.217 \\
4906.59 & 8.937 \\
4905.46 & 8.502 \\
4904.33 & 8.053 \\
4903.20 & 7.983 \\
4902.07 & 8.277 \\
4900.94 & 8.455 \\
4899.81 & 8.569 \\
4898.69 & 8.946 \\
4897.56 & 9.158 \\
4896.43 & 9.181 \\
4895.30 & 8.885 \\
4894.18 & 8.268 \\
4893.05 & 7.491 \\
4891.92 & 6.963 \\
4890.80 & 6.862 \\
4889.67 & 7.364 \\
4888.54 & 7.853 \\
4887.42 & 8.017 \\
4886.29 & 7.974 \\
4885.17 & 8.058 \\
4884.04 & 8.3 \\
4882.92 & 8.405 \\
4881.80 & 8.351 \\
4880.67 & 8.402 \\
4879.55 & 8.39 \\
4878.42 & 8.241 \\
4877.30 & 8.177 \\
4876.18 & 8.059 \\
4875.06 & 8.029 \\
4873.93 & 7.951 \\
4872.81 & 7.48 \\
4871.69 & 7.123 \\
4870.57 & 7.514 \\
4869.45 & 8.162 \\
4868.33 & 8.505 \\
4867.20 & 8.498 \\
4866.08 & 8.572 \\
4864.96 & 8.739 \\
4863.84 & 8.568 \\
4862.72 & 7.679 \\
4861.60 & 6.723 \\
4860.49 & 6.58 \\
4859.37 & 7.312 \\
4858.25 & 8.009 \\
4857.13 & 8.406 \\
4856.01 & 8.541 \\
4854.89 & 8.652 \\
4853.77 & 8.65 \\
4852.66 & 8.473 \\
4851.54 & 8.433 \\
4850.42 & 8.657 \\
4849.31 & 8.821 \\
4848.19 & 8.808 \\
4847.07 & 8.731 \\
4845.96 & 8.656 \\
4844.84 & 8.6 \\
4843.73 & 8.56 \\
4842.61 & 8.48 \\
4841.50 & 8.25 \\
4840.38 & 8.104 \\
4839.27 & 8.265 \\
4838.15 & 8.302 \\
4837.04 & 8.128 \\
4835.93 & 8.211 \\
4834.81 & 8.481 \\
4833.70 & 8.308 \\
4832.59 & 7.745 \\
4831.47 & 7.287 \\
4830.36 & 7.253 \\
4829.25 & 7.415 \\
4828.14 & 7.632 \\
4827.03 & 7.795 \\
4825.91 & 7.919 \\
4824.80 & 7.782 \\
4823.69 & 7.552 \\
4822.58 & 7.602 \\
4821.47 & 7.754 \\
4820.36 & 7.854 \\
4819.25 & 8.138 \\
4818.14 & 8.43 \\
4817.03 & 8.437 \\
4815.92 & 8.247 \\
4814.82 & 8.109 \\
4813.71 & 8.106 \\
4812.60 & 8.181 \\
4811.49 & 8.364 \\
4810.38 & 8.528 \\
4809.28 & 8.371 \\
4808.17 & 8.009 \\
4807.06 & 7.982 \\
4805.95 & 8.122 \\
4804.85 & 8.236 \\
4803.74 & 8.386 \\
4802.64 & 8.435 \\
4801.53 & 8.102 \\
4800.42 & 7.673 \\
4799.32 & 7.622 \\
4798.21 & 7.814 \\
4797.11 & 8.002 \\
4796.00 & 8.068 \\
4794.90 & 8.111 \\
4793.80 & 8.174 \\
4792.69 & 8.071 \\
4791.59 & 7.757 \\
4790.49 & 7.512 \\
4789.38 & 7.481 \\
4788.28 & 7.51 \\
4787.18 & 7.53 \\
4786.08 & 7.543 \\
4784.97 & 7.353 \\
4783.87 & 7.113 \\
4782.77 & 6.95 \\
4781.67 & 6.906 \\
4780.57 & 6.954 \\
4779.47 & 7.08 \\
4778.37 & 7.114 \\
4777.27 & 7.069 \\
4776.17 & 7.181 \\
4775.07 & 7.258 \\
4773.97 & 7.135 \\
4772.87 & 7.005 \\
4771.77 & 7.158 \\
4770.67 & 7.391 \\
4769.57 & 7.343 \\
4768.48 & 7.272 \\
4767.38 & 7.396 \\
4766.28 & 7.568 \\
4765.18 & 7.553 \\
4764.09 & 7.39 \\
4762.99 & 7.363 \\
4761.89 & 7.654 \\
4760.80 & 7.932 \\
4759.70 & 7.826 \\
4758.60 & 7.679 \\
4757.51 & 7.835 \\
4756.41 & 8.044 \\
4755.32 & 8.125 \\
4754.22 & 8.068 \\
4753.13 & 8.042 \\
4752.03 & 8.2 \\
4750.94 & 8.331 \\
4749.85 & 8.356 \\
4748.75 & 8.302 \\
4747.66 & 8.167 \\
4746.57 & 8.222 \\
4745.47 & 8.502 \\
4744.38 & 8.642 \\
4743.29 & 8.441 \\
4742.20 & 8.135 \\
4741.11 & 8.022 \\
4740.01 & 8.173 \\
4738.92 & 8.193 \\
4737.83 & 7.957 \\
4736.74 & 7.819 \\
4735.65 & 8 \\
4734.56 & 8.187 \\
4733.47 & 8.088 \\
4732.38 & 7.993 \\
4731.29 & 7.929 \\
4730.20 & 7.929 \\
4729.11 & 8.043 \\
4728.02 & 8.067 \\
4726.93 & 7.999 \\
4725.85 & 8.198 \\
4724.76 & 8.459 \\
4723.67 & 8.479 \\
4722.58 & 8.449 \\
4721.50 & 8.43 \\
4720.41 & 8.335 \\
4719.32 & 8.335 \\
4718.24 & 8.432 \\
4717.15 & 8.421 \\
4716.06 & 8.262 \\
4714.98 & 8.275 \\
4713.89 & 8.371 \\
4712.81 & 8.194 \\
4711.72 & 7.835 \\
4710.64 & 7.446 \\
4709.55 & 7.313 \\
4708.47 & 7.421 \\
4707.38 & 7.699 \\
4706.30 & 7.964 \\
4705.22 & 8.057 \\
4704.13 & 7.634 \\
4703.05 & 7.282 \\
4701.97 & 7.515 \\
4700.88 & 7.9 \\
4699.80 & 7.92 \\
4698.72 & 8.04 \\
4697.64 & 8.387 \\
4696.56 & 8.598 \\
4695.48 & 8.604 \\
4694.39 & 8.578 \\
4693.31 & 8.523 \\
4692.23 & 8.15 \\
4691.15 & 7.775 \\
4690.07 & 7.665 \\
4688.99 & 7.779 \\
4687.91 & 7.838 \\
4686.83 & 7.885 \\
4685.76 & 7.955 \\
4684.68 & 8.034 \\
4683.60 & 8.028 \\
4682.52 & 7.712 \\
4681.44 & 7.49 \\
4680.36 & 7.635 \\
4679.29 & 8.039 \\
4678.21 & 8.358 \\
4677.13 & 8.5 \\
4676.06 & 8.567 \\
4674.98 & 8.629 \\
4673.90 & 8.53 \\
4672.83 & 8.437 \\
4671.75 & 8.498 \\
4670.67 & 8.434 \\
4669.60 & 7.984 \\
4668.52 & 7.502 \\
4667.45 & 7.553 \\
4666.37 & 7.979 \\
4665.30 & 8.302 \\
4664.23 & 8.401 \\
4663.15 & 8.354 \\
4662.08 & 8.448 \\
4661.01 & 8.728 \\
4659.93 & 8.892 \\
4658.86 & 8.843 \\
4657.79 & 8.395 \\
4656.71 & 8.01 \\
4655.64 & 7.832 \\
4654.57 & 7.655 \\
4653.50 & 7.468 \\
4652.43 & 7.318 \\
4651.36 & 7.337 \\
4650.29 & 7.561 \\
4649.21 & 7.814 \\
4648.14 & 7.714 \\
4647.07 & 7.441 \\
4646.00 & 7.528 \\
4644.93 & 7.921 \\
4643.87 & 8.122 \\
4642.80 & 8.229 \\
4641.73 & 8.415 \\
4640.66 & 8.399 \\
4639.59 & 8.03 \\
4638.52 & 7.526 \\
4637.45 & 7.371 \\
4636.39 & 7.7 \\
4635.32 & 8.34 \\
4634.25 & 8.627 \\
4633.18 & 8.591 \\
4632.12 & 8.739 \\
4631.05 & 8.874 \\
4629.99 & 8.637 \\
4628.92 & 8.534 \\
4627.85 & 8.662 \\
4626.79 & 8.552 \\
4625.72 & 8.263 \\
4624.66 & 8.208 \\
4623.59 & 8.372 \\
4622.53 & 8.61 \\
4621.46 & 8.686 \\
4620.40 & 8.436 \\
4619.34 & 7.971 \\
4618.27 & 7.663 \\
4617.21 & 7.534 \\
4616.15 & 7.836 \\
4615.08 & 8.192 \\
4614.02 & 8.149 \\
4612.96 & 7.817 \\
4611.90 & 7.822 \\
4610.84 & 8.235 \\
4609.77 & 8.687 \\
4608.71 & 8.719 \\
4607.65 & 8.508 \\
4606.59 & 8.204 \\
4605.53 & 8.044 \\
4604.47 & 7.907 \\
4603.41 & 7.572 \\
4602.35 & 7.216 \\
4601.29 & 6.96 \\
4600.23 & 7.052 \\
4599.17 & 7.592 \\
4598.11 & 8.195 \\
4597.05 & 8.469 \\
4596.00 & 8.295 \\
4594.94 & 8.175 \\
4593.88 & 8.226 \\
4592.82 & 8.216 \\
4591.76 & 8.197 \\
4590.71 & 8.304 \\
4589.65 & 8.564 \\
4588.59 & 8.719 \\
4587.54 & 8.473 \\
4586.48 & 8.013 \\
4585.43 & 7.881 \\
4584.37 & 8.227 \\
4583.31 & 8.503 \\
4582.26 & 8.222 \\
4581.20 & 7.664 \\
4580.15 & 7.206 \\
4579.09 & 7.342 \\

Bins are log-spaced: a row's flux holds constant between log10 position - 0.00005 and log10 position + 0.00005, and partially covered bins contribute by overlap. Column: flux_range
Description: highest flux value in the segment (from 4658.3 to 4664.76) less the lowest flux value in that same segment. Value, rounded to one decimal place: 0.5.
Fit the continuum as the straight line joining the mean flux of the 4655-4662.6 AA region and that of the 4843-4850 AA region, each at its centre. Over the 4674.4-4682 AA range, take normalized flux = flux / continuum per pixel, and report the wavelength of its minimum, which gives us 4681.44 AA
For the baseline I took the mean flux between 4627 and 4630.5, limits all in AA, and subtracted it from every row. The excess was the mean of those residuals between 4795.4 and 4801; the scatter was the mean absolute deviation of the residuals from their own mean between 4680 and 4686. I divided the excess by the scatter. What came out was -3.9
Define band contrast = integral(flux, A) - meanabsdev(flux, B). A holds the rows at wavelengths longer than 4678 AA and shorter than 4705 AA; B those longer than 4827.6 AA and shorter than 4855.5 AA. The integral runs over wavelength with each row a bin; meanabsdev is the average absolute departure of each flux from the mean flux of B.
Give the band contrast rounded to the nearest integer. 215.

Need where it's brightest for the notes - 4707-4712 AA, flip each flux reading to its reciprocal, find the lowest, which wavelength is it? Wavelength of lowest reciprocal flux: 4711.72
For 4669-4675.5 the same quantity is 4674.98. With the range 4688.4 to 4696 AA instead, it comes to 4695.48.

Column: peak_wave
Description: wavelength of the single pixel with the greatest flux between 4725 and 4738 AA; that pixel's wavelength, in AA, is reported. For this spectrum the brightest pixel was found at 4725.85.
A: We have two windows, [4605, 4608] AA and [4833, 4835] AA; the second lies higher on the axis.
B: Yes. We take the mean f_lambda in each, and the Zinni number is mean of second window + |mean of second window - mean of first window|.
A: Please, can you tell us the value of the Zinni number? 8.5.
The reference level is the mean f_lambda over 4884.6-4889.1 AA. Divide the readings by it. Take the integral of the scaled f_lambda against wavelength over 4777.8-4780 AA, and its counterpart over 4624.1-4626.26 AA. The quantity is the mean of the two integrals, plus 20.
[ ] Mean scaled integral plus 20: 22.1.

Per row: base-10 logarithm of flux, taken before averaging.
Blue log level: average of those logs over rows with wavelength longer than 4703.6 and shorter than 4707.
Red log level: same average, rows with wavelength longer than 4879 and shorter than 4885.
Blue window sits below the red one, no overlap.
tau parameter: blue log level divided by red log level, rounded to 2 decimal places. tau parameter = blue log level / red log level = 0.97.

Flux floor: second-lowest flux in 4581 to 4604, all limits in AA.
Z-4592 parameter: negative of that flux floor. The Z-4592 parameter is -7.1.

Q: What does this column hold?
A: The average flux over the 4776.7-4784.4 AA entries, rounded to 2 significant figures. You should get 7.0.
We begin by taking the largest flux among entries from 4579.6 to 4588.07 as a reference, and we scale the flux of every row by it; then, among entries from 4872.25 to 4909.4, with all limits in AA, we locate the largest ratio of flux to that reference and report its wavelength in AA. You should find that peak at 4907.72 AA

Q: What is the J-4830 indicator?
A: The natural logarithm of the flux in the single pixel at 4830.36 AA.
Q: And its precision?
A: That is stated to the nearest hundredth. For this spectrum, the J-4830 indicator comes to 1.98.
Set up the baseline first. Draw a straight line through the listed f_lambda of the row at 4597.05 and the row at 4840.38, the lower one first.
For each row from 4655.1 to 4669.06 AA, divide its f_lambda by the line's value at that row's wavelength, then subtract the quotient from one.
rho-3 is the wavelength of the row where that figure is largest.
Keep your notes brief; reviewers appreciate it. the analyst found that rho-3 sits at 4668.52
